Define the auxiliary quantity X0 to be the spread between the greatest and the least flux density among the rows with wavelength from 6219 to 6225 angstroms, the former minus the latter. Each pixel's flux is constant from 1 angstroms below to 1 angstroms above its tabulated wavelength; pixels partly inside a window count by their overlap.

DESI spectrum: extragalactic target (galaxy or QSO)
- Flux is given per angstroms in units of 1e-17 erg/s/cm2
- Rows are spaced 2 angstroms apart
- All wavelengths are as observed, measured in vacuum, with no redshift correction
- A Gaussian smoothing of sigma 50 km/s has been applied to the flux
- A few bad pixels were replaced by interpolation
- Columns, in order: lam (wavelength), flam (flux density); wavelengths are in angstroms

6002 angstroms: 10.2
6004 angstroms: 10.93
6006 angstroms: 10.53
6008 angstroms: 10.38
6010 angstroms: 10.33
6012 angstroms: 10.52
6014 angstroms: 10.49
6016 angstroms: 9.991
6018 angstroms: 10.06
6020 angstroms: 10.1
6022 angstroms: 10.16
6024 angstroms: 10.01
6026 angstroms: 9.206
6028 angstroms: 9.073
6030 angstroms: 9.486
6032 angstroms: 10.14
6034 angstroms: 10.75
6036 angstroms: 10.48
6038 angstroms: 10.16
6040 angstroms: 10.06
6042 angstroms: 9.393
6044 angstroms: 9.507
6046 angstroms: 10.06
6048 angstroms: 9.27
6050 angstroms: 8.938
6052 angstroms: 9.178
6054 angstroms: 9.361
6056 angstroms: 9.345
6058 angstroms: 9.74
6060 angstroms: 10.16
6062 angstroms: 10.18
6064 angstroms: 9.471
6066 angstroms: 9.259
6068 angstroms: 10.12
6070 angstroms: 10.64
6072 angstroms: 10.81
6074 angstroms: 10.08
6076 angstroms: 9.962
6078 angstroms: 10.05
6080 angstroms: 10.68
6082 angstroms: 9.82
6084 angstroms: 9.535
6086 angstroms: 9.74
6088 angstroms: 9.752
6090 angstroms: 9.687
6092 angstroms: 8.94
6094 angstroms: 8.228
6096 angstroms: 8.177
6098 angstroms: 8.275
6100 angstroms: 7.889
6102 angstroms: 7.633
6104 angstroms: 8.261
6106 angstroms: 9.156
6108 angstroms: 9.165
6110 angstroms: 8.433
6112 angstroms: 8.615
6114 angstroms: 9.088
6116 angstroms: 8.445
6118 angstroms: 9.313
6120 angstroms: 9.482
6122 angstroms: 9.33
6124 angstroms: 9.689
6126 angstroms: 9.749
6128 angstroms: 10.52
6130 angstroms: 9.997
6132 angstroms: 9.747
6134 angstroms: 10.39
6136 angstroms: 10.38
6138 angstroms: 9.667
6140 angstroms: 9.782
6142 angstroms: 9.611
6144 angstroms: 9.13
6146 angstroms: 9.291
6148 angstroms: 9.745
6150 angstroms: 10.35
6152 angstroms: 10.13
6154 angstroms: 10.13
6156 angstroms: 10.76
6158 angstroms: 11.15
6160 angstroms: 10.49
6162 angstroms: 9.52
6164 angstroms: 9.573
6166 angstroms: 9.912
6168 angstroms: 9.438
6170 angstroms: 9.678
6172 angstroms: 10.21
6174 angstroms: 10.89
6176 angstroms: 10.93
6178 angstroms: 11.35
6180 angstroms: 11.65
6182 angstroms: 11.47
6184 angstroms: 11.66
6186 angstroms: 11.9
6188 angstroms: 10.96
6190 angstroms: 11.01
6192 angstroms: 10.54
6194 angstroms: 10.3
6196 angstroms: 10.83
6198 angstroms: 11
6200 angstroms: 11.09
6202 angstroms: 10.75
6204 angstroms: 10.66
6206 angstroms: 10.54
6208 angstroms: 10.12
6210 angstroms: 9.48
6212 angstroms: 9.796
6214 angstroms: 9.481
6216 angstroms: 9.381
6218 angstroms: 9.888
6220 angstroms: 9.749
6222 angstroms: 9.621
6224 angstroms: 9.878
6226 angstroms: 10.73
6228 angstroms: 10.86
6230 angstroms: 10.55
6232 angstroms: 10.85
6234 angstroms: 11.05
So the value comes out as 0.3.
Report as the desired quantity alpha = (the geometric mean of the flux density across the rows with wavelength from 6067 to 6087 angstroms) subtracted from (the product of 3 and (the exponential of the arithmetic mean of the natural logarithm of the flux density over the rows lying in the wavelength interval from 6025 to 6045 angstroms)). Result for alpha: 19.3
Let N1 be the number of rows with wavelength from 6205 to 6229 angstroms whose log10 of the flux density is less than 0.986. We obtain 4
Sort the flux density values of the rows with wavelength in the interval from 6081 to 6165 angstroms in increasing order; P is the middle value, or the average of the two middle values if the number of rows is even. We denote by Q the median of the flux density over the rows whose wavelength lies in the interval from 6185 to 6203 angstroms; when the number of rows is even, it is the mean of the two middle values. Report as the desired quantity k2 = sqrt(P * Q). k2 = 10.3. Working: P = 9.6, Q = 11.0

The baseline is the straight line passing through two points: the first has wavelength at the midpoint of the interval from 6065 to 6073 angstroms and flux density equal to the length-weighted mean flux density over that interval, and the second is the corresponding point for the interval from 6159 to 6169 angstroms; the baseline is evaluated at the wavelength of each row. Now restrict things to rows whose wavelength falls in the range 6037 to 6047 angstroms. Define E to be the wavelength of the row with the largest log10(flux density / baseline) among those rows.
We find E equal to 6038 angstroms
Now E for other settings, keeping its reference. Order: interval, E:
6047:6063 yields 6062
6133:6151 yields 6150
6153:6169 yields 6158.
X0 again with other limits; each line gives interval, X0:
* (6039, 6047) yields 0.7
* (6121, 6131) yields 1.2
